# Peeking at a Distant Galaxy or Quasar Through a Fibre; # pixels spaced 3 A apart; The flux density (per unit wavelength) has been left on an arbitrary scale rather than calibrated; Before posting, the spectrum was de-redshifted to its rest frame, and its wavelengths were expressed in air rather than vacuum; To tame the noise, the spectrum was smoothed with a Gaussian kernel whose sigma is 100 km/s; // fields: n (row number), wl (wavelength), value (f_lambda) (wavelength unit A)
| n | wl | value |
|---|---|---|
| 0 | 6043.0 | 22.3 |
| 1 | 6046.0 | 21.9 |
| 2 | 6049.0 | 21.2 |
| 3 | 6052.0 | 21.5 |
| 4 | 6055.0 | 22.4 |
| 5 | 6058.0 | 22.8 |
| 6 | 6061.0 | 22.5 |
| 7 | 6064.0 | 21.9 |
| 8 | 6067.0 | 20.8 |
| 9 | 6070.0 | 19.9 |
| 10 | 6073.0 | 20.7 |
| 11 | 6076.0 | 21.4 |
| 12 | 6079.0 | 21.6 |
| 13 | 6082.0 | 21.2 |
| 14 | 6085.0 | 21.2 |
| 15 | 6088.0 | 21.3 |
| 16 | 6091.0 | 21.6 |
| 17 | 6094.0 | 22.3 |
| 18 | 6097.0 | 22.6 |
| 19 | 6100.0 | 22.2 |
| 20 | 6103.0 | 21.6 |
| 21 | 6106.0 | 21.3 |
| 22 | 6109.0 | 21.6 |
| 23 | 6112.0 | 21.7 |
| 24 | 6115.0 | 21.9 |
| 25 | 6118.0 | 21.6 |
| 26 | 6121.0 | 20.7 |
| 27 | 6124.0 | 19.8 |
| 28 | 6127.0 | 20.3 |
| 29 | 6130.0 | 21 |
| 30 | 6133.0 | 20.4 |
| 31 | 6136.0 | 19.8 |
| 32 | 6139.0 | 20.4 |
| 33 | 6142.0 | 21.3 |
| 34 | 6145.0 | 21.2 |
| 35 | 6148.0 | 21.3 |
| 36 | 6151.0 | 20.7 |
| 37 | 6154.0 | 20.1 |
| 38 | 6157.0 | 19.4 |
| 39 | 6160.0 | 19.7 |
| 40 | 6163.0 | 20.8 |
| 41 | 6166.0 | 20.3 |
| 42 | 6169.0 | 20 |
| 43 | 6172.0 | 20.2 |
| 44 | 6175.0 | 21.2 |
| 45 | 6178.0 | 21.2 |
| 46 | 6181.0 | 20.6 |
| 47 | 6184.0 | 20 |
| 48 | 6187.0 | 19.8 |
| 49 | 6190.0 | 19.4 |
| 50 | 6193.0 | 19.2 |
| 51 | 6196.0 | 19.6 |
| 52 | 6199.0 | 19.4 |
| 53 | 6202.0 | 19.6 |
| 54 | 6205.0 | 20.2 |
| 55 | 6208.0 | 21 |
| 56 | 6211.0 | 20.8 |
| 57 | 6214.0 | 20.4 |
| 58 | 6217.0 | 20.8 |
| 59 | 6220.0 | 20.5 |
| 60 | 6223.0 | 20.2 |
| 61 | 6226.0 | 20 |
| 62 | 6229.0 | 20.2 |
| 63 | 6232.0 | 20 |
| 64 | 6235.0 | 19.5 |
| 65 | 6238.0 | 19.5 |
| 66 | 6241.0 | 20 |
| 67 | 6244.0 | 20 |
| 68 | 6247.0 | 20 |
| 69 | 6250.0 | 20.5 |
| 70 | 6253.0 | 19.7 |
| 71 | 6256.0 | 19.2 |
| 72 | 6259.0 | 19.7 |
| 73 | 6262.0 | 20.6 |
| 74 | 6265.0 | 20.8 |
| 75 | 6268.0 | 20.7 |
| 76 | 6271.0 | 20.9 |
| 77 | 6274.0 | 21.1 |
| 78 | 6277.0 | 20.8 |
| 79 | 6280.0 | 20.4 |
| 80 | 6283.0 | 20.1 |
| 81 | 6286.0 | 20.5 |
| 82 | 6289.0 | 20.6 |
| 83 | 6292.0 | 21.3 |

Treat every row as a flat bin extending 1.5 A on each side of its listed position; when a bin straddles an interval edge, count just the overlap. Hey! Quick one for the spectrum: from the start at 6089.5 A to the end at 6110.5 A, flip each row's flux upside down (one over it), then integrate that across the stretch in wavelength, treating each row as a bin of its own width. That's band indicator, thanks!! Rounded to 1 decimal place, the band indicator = 1.0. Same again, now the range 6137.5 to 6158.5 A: 1.0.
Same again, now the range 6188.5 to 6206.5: 0.9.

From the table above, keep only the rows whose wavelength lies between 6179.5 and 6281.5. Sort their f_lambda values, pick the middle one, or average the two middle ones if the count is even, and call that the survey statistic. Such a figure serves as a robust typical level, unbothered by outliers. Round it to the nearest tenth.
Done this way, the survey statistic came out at 20.1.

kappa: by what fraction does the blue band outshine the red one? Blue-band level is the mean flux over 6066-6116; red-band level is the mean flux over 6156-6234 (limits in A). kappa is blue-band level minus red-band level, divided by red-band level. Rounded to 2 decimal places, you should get 0.06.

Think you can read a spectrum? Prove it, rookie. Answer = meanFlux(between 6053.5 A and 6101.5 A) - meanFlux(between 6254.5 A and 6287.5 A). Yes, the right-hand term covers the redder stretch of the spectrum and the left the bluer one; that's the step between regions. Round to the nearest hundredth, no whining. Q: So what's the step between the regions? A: 1.21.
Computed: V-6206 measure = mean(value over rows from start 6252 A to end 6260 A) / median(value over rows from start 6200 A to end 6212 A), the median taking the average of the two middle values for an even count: 0.95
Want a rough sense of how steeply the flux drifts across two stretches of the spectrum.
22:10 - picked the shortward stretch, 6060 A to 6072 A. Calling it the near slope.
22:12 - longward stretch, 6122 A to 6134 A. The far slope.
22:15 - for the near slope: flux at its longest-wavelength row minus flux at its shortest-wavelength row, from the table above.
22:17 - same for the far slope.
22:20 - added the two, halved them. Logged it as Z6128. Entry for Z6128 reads -1.0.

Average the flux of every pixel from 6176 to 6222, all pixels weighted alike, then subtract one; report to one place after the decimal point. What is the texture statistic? 19.2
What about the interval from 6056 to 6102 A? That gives 20.6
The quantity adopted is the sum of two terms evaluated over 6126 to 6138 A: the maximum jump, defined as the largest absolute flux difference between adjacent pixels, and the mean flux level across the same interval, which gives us 21.1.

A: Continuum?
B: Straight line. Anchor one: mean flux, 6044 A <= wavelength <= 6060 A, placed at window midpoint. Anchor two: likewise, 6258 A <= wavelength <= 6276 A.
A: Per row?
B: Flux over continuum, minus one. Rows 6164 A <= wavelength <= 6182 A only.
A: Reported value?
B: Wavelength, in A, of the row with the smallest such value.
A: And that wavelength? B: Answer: 6169.0 A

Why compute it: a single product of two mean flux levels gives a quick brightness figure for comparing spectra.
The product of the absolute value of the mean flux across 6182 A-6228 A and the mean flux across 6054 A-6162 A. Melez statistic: 425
